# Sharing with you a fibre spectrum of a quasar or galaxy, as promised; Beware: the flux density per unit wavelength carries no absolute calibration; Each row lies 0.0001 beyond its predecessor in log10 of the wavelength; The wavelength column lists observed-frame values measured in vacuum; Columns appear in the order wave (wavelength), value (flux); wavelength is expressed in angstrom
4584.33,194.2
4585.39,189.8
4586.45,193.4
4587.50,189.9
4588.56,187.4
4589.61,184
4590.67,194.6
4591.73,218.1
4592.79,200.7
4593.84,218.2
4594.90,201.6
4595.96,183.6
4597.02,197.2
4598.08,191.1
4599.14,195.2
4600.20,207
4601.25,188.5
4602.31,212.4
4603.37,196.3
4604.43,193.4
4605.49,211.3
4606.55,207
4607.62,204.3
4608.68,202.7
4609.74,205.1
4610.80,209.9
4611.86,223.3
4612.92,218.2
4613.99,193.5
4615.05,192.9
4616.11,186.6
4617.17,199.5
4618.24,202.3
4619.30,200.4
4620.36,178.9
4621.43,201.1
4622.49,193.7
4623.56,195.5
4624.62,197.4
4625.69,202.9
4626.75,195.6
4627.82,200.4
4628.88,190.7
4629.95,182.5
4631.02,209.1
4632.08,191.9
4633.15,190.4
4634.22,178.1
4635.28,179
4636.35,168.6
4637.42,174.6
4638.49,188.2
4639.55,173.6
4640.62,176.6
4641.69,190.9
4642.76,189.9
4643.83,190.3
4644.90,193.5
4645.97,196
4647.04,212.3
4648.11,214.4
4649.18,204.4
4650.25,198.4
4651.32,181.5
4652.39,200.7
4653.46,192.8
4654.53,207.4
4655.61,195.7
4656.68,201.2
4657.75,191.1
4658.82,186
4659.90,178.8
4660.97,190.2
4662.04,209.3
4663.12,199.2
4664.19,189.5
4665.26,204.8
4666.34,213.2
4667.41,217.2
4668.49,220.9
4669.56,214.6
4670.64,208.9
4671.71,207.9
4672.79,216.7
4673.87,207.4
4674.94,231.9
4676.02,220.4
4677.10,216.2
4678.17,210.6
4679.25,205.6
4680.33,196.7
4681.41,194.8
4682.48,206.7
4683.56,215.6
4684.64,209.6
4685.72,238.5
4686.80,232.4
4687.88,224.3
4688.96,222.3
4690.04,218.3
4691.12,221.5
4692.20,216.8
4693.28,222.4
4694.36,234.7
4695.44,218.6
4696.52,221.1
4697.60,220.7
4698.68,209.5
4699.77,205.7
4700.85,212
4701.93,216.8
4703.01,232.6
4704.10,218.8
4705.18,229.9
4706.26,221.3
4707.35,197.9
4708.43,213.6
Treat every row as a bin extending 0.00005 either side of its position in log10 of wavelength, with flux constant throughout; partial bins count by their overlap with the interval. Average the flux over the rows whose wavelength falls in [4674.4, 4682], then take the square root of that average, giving 14.5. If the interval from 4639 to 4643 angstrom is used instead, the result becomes 13.5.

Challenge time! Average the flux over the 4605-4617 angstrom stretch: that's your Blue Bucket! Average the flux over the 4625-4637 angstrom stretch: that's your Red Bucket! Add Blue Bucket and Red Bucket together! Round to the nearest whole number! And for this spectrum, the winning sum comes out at 395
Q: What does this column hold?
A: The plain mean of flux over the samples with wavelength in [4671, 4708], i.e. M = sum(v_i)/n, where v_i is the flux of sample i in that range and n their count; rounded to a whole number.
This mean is 217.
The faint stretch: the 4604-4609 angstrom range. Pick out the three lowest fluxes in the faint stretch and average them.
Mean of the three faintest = 200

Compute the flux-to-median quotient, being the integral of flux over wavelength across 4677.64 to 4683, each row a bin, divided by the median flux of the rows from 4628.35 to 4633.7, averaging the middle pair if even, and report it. 5.7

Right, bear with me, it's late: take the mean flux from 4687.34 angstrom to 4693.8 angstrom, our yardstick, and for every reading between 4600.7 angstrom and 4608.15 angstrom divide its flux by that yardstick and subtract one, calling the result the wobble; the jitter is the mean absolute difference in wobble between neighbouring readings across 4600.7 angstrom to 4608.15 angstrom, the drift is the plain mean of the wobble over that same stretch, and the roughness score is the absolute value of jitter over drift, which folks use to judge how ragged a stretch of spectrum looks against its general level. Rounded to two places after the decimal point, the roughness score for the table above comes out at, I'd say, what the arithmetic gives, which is 0.59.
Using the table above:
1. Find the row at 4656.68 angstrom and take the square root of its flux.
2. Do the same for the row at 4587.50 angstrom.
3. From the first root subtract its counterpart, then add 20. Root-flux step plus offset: 20.4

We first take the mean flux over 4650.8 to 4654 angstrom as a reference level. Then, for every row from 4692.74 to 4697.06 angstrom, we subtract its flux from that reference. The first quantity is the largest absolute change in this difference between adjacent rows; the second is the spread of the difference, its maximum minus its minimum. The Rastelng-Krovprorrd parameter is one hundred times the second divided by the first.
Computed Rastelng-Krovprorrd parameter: 100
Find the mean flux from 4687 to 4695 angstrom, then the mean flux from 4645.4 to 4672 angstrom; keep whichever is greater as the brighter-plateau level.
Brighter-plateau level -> 223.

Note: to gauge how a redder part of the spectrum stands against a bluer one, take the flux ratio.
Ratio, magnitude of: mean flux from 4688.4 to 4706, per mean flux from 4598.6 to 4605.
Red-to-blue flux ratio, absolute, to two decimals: 1.11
